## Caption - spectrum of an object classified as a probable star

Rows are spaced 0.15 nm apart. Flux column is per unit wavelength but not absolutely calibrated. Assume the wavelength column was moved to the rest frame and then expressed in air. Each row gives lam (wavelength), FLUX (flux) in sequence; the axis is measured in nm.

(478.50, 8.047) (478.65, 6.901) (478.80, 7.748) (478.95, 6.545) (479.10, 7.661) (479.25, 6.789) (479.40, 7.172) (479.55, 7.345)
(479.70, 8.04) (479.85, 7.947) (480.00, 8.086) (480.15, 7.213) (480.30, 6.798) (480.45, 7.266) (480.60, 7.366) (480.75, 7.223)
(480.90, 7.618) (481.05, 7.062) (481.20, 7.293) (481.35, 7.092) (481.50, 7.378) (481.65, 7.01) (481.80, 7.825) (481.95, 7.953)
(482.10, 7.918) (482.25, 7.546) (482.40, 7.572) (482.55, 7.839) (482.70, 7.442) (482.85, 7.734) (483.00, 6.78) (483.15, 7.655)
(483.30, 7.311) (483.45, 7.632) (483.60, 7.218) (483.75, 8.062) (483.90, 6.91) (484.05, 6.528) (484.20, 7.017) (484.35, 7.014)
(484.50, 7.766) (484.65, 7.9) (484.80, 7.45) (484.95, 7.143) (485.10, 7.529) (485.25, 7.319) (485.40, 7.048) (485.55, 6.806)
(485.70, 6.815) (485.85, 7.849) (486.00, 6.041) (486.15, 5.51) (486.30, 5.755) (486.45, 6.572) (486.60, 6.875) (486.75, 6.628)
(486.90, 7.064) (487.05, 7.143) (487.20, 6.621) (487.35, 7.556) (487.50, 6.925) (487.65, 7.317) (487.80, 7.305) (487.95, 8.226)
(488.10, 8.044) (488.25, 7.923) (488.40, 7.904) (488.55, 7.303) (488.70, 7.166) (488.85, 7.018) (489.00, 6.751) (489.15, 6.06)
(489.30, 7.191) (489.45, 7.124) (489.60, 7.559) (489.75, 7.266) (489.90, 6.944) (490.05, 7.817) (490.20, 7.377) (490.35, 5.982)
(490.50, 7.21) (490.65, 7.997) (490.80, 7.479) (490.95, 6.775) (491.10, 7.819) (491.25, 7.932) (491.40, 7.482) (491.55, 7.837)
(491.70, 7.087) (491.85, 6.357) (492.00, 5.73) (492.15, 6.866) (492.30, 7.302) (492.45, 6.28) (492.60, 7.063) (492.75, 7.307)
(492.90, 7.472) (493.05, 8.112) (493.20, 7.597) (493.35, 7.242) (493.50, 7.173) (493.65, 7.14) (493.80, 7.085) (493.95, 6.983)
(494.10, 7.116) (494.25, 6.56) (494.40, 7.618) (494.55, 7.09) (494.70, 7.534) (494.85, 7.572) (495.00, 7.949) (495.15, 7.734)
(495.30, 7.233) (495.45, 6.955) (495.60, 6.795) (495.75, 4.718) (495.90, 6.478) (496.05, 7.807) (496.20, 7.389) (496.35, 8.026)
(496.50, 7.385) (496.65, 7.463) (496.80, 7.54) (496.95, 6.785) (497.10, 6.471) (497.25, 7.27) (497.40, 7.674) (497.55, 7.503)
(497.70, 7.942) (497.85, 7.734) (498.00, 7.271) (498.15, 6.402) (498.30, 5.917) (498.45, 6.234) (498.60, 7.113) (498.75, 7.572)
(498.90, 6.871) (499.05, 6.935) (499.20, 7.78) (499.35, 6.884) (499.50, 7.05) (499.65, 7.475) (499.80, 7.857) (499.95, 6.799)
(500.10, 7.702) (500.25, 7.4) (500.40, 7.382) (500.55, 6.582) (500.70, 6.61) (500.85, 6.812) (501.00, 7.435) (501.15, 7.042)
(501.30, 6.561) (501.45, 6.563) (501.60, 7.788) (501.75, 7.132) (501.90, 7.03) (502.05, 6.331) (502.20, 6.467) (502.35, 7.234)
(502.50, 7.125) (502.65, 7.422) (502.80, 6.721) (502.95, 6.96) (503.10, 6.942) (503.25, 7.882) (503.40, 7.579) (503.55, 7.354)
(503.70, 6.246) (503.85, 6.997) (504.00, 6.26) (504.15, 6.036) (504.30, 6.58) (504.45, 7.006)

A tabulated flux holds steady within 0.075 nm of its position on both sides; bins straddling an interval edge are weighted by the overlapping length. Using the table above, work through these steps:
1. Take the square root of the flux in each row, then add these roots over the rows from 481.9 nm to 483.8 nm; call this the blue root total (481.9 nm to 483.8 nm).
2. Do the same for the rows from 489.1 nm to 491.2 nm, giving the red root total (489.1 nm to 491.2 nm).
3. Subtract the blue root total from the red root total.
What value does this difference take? 2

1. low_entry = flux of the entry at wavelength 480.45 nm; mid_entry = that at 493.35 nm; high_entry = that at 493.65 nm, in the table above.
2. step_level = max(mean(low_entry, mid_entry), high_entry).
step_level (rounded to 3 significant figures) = 7.25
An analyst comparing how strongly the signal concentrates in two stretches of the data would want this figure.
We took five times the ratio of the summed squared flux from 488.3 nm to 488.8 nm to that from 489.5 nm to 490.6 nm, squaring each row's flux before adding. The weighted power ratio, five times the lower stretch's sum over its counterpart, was 2.3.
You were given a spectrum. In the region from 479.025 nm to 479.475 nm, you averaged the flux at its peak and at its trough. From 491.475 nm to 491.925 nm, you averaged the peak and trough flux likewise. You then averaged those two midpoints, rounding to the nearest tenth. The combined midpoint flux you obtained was 7.2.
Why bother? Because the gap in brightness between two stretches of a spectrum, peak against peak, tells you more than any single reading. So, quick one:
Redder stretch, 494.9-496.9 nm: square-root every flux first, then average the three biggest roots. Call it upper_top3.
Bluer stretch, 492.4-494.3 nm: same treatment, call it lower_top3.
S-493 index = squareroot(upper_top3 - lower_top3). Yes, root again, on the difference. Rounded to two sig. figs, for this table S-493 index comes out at 0.19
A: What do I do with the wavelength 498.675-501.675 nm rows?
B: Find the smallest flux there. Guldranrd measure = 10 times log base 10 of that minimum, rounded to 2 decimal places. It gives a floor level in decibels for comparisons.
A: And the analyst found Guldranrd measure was 8.17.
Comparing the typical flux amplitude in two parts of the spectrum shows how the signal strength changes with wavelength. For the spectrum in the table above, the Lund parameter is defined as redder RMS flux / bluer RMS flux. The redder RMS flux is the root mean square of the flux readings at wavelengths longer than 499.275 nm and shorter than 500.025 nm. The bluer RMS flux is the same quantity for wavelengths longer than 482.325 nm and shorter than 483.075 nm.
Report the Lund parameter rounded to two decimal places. 0.97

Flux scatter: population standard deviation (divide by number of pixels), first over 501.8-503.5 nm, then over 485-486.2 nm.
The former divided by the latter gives 0.61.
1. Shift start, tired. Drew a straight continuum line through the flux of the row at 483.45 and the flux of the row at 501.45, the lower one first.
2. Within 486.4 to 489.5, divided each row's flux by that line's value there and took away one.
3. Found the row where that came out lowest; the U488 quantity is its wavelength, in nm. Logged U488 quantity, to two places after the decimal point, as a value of 489.15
